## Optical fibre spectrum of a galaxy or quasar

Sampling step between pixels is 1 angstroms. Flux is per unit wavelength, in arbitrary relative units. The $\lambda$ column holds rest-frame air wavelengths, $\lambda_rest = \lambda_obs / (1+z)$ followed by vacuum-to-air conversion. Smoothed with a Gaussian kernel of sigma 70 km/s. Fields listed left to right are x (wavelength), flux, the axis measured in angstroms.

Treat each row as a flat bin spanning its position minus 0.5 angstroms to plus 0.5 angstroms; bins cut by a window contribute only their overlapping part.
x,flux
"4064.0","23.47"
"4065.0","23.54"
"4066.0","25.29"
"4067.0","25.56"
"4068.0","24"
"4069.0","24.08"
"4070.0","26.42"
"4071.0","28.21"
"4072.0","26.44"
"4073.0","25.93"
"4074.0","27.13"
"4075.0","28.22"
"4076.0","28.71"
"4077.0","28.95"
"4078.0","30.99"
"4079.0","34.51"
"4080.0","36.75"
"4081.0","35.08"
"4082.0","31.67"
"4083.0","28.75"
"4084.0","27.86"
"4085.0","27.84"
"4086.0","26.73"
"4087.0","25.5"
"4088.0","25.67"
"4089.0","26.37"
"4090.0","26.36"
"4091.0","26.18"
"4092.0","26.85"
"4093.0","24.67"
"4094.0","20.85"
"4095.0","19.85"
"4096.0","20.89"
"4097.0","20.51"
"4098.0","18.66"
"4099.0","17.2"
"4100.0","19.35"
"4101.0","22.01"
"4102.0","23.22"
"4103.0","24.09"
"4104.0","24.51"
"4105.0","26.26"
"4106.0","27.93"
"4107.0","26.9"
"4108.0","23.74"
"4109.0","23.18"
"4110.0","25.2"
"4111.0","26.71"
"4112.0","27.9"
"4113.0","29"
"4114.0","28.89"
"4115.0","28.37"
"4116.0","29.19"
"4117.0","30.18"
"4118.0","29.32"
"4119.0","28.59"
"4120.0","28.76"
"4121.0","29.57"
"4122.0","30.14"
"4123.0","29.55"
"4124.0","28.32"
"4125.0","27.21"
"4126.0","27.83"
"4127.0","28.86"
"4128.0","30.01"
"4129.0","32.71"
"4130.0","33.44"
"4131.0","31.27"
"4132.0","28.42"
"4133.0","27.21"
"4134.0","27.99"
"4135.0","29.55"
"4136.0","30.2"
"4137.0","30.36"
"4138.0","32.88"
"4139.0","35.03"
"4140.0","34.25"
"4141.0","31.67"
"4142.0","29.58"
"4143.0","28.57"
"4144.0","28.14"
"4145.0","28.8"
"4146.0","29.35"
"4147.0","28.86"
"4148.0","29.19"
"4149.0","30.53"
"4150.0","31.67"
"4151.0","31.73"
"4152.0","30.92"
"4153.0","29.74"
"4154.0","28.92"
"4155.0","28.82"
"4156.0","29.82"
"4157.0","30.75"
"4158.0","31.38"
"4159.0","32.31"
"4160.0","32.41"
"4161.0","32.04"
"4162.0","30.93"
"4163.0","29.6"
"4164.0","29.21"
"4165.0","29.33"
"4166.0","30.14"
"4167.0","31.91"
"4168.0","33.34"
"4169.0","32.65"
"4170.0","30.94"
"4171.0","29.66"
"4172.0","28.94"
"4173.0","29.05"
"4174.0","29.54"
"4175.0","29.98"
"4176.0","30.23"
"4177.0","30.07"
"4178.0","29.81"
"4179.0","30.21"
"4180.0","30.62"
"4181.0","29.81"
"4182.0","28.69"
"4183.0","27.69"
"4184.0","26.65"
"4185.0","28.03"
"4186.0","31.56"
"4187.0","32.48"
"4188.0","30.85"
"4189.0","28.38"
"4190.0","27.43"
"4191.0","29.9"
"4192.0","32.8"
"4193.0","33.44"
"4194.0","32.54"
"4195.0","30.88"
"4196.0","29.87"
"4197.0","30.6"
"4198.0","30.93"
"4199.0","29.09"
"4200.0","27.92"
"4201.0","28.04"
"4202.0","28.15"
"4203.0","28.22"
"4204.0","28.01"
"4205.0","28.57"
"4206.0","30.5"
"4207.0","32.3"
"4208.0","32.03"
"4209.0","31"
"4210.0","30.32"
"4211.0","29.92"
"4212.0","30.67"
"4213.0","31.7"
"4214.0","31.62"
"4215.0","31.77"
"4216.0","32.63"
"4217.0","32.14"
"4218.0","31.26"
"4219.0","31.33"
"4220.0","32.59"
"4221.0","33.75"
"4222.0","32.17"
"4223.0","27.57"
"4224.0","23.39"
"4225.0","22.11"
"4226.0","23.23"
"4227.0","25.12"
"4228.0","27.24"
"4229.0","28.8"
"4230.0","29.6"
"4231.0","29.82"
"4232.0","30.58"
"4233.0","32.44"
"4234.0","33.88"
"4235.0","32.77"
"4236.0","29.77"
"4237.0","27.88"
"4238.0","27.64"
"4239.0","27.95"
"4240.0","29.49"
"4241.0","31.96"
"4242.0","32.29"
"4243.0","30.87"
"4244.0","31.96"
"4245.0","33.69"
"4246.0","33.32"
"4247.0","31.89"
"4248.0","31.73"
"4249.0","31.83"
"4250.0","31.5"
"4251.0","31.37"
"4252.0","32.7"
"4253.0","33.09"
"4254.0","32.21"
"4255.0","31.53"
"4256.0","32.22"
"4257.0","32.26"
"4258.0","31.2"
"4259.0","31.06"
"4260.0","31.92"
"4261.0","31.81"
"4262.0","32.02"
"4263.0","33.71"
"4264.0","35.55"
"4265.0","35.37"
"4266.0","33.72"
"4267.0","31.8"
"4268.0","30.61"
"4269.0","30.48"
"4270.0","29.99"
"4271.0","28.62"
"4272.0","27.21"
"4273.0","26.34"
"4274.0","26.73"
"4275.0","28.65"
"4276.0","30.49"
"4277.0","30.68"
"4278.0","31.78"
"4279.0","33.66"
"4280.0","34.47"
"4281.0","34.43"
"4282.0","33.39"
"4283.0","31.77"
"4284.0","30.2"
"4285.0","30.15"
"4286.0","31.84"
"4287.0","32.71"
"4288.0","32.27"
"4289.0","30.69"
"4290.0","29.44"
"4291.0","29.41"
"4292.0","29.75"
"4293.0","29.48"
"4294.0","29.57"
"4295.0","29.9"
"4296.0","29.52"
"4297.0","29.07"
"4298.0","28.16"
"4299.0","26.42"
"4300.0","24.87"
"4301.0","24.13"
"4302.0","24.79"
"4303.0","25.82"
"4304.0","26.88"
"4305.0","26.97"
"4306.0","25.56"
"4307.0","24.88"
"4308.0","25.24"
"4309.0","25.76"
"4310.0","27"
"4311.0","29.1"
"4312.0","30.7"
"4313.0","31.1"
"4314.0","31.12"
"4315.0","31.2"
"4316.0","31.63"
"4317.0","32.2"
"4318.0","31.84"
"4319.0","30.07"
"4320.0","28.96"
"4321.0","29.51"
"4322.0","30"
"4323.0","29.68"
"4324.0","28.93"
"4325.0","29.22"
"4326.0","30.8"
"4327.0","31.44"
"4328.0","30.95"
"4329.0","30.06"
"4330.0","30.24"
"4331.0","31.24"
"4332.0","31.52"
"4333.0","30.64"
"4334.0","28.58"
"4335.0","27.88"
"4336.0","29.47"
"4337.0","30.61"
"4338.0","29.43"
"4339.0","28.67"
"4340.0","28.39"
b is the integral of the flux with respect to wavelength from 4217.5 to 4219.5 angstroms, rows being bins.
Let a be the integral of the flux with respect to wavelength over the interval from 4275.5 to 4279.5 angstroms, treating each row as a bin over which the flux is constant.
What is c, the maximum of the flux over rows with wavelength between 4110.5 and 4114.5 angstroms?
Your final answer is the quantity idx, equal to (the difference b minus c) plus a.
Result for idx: 160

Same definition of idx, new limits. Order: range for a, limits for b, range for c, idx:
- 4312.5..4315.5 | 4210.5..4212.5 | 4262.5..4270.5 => 118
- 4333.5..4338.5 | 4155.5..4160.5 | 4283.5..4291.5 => 270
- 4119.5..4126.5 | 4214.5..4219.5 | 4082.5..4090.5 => 332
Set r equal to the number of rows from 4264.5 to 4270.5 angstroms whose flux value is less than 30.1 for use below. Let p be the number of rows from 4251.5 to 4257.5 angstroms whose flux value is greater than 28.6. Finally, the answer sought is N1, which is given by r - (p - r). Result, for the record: -4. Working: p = 6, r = 1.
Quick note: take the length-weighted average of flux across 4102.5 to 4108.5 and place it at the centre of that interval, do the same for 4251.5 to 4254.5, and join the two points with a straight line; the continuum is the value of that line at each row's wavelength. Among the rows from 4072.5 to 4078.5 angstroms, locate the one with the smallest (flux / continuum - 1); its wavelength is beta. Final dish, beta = 4073.0 angstroms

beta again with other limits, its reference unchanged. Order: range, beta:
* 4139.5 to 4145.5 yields 4144.0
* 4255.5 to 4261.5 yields 4259.0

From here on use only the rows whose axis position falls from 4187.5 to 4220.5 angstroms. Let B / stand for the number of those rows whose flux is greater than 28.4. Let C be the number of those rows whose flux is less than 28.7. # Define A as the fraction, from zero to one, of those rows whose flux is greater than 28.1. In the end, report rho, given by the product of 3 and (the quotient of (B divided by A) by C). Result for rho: 11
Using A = 0.88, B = 26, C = 8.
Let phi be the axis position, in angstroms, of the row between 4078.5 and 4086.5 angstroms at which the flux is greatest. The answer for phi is 4080.0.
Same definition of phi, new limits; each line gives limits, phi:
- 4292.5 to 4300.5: 4295.0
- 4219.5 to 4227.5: 4221.0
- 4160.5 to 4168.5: 4168.0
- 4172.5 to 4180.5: 4180.0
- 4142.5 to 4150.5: 4150.0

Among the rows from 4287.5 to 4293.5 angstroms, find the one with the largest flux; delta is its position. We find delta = 4288.0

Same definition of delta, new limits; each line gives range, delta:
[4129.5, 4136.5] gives 4130.0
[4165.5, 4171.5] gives 4168.0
